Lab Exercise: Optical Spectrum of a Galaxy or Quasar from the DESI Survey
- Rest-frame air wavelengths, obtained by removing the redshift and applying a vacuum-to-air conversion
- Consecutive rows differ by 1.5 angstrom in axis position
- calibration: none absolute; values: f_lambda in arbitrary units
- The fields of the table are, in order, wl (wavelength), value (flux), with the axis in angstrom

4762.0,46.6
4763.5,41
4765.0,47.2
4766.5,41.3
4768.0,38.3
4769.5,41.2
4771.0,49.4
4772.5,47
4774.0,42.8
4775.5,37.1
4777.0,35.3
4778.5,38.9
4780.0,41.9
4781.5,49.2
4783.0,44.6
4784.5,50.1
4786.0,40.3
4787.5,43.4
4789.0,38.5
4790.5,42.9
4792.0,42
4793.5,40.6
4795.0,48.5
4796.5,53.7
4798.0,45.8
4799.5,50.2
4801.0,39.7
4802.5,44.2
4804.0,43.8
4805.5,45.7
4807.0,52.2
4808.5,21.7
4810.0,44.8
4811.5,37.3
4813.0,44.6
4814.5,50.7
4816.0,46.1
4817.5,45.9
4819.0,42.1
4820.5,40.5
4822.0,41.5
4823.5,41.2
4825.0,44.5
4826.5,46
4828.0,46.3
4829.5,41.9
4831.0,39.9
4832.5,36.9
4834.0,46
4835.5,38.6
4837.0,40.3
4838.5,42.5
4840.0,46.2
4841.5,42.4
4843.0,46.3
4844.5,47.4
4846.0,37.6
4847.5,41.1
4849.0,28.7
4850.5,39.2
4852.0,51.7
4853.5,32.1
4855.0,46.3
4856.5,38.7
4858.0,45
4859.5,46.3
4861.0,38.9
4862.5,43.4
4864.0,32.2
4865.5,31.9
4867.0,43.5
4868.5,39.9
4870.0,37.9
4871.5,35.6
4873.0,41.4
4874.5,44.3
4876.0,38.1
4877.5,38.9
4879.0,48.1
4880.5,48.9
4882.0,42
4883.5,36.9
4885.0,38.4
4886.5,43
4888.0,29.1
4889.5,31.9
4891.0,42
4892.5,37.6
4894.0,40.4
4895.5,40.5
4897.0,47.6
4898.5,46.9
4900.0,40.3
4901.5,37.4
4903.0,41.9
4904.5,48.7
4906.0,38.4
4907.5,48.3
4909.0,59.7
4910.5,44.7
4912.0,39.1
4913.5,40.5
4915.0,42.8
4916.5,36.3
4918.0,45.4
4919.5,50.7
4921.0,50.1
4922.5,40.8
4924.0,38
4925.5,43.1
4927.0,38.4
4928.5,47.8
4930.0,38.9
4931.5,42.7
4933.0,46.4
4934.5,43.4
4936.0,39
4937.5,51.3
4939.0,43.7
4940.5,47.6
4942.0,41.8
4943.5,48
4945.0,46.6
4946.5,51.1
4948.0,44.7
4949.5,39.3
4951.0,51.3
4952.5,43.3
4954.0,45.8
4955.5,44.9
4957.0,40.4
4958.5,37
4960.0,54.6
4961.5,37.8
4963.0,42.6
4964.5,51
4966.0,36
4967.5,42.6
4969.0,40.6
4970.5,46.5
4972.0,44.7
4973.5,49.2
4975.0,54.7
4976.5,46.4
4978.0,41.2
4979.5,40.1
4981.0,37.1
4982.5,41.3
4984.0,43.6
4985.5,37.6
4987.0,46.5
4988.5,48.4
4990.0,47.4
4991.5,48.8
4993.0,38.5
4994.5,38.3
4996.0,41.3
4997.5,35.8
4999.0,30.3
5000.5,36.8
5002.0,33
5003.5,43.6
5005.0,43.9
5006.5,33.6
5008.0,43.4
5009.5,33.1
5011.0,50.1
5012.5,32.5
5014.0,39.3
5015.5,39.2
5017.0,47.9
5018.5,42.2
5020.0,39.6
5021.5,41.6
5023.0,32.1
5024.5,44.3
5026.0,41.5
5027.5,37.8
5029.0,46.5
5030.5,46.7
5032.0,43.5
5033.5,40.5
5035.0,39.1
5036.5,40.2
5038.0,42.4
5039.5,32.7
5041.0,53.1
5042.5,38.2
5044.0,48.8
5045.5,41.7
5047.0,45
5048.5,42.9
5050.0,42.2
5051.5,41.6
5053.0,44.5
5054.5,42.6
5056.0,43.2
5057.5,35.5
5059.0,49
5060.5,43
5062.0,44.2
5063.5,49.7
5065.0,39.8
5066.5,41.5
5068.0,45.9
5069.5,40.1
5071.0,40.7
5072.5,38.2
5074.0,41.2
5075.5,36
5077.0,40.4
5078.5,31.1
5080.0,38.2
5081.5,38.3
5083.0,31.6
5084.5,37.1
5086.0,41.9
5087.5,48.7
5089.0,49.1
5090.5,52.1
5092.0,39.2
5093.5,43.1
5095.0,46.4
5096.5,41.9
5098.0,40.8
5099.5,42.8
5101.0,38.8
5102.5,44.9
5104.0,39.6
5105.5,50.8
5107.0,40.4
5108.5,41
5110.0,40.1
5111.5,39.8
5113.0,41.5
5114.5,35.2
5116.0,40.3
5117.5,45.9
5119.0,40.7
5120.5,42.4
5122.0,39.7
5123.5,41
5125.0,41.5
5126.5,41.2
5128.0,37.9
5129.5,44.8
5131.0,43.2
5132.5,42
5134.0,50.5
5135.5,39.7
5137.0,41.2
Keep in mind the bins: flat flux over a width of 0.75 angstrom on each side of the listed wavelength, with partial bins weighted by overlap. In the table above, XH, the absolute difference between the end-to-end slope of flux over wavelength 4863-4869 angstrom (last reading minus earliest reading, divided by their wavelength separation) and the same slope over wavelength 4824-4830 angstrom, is 2.3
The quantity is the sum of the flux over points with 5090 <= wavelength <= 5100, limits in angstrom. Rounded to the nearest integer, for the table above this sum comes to 306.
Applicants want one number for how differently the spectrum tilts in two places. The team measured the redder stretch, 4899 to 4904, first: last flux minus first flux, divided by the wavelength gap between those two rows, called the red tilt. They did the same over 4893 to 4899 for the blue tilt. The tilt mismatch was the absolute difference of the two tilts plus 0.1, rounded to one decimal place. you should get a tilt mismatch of 1.0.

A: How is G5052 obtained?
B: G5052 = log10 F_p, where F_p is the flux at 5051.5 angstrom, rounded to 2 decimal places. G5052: 1.62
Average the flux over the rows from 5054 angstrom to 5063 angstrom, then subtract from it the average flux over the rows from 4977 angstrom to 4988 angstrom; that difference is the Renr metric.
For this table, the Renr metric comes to 2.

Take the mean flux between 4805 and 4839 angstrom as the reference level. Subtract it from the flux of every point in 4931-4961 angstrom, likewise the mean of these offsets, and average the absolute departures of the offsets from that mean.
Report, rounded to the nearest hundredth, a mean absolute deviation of 3.64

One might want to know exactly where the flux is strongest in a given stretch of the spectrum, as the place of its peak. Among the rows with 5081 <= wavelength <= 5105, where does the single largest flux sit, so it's 5090.5 angstrom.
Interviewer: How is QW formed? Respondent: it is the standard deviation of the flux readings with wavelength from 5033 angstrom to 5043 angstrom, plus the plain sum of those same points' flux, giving 292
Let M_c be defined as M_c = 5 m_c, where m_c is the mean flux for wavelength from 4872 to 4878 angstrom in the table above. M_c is 203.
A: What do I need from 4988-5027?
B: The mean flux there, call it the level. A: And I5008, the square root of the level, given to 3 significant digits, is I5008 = 6.34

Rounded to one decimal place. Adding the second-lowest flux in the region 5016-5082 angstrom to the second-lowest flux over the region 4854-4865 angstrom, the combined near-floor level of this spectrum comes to 70.8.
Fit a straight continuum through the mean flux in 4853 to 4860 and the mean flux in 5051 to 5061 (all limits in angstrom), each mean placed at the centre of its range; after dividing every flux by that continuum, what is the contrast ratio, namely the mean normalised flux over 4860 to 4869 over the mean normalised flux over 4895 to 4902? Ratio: 0.90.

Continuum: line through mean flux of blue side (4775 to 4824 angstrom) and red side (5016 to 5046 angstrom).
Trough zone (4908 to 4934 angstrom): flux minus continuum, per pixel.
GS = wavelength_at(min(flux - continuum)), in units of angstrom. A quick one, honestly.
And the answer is 4916.5 angstrom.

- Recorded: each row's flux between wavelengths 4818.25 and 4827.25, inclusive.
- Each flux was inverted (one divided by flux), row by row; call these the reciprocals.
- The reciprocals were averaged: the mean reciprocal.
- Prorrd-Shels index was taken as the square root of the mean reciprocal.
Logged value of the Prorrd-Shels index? 0.153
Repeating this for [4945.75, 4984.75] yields 0.152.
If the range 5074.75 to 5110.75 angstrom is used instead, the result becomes 0.157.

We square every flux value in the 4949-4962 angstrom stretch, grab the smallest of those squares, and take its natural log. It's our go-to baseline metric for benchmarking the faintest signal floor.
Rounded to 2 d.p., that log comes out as 7.22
